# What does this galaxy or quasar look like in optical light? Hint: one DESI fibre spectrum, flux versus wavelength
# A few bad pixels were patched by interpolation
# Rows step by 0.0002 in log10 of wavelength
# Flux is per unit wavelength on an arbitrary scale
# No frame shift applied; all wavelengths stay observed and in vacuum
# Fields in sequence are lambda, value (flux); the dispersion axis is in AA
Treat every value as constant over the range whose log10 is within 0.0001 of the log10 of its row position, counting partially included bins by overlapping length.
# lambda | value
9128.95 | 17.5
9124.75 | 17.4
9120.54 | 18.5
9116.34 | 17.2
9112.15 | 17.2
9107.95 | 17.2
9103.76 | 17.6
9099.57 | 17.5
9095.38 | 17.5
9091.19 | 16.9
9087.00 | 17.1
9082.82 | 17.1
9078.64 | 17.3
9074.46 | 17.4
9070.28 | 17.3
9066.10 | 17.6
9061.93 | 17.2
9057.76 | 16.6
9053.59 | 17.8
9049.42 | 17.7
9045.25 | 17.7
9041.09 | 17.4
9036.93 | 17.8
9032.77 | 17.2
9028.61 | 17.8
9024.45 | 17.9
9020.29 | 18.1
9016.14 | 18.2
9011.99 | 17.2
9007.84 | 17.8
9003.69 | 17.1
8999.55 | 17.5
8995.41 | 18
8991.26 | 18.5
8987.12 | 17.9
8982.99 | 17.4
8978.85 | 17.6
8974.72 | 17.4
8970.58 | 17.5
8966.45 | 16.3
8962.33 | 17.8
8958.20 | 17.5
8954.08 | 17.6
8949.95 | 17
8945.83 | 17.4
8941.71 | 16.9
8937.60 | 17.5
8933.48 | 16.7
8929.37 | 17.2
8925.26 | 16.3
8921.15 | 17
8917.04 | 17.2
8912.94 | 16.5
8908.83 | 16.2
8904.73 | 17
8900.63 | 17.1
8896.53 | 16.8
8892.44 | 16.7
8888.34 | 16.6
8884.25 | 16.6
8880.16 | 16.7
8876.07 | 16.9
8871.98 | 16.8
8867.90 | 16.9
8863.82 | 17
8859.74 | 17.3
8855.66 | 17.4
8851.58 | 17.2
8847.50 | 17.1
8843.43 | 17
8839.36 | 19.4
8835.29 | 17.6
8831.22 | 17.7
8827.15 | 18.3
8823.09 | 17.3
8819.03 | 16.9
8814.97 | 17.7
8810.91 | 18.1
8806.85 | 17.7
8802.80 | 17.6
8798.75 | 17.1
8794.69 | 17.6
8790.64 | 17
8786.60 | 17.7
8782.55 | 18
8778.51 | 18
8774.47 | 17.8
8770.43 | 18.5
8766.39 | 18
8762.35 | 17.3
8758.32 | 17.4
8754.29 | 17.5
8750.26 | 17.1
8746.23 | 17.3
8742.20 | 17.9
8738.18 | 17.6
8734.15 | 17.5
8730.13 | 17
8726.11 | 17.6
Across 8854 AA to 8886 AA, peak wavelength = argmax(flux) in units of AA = 8855.66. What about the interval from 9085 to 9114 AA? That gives 9103.76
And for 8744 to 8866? 8839.36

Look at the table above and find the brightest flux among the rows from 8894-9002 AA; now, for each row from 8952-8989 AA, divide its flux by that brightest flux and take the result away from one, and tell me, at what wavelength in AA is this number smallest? 8987.12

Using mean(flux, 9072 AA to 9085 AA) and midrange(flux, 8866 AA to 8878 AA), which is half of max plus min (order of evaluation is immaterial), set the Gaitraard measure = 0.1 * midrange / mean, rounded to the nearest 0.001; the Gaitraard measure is 0.098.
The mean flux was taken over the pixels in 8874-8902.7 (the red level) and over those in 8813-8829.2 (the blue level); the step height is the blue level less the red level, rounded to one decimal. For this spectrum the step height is 0.8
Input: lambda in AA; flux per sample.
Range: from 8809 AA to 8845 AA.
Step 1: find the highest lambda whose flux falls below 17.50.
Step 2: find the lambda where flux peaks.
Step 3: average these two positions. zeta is 8841.4 AA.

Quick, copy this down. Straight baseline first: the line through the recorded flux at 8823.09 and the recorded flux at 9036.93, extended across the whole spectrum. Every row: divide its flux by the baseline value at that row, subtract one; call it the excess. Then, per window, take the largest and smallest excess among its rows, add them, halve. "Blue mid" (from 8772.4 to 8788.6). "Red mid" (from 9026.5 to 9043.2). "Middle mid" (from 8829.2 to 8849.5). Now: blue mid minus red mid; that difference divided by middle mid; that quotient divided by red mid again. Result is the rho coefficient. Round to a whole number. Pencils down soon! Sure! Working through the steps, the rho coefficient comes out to -67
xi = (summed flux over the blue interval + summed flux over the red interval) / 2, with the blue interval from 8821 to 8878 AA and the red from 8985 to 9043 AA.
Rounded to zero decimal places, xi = 246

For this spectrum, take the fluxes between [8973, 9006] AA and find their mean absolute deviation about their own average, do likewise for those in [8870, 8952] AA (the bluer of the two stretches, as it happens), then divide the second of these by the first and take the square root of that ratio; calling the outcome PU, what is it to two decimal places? 0.88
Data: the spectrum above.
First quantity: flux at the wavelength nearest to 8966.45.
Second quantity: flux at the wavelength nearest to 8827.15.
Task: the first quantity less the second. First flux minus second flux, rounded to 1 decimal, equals -2.0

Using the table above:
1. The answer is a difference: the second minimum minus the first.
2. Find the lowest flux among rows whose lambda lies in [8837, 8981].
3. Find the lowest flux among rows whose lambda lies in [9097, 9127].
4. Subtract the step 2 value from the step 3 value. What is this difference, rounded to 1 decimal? 1.0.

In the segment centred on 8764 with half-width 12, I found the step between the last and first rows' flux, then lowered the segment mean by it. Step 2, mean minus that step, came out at 17.4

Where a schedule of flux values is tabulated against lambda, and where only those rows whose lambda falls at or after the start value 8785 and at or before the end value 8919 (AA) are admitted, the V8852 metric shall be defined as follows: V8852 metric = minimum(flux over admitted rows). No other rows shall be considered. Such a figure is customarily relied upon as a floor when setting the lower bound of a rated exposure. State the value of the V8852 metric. 16.2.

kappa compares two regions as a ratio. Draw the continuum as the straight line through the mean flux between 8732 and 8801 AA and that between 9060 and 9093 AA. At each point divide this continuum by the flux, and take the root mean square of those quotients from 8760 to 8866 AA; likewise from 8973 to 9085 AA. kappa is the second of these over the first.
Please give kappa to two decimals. 0.99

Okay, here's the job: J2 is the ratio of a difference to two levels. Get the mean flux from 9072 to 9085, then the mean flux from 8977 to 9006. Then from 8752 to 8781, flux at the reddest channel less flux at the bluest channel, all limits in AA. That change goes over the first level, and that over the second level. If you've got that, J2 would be 0.0016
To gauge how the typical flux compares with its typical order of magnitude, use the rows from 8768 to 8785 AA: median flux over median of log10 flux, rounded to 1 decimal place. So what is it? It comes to 14.3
